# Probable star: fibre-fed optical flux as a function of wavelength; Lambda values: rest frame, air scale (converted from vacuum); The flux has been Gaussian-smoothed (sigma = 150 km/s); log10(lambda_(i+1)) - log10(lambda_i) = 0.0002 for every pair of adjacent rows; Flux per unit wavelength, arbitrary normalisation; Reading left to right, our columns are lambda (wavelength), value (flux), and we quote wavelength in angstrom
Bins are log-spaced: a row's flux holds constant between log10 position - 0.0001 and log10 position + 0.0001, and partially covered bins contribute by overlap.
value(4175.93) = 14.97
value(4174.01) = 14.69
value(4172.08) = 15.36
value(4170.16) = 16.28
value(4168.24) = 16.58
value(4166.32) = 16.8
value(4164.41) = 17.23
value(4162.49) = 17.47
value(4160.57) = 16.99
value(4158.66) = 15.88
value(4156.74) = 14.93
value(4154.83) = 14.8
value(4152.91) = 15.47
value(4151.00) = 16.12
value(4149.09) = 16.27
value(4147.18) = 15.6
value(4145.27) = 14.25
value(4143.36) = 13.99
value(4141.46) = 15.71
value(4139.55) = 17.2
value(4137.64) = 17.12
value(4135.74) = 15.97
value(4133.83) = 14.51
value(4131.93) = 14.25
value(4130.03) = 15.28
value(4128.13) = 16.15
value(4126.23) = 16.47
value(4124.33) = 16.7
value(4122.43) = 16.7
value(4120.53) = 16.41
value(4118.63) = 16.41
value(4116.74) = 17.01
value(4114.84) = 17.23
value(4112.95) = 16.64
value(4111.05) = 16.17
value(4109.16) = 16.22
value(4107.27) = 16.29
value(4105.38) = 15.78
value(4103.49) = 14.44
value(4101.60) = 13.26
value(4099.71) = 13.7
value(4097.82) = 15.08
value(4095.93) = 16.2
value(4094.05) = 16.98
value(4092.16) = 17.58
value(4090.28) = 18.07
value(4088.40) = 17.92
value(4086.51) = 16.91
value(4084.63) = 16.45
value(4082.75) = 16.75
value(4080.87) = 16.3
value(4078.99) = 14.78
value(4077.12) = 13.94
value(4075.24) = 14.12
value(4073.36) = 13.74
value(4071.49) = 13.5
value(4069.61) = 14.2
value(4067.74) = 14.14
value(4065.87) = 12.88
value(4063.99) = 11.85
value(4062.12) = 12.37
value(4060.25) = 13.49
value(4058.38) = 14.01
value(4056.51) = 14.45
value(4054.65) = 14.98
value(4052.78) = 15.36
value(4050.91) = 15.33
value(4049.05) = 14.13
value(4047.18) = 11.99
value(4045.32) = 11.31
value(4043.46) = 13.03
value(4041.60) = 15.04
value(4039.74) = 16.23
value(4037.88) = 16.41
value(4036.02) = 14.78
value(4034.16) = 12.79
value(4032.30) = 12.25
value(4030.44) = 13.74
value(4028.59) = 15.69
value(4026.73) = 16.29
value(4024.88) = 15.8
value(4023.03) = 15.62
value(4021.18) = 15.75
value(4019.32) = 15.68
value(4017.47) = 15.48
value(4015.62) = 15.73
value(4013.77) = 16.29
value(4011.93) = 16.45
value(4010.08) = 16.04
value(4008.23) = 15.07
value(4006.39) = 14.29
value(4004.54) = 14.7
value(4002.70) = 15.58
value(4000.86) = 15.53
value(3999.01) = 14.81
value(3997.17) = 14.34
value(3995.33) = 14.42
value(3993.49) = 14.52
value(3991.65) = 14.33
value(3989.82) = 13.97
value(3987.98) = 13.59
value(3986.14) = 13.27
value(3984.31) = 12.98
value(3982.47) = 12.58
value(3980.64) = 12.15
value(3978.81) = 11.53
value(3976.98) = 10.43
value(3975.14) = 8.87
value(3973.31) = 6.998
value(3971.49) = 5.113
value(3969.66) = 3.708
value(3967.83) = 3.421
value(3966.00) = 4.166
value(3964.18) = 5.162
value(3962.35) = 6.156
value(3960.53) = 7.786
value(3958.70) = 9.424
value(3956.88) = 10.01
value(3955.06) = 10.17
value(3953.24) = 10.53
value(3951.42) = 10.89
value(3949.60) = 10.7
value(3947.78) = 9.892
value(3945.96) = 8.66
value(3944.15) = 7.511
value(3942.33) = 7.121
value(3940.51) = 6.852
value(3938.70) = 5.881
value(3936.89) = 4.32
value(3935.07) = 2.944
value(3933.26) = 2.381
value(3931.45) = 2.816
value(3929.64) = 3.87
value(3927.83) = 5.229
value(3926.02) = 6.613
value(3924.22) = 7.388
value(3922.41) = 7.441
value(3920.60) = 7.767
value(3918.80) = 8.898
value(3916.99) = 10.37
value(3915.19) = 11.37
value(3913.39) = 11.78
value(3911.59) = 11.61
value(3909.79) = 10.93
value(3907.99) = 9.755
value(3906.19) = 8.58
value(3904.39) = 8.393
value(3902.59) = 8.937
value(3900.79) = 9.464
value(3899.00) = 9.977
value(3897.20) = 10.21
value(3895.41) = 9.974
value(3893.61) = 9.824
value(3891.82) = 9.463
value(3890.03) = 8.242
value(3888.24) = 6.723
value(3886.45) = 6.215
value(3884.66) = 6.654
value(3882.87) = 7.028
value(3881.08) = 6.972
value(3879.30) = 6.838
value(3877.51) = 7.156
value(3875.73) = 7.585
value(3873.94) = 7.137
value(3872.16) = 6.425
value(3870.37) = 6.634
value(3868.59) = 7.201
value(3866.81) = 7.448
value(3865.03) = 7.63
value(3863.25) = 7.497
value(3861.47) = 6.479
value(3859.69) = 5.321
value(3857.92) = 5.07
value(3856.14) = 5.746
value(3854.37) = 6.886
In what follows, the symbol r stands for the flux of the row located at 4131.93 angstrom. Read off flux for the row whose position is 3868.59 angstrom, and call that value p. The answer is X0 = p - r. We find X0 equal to -7.0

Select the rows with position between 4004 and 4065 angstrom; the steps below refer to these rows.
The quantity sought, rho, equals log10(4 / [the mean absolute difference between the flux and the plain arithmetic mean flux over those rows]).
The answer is 0.5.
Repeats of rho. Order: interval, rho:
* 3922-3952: 0.3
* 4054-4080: 0.8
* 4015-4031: 1.0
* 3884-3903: 0.5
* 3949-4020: 0.1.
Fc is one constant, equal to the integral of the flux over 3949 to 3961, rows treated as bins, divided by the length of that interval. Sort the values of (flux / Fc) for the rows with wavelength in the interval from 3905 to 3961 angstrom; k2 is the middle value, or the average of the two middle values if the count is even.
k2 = 0.9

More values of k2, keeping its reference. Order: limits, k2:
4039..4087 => 1.4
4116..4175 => 1.6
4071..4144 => 1.6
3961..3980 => 0.6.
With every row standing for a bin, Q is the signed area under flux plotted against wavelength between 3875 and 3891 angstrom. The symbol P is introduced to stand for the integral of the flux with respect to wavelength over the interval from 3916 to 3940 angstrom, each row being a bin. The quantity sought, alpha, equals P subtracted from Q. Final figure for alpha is -28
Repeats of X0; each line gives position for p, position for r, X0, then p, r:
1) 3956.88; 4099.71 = -3.7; 10.01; 13.7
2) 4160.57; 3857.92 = 11.9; 16.99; 5.07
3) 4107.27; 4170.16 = 0.0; 16.29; 16.28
